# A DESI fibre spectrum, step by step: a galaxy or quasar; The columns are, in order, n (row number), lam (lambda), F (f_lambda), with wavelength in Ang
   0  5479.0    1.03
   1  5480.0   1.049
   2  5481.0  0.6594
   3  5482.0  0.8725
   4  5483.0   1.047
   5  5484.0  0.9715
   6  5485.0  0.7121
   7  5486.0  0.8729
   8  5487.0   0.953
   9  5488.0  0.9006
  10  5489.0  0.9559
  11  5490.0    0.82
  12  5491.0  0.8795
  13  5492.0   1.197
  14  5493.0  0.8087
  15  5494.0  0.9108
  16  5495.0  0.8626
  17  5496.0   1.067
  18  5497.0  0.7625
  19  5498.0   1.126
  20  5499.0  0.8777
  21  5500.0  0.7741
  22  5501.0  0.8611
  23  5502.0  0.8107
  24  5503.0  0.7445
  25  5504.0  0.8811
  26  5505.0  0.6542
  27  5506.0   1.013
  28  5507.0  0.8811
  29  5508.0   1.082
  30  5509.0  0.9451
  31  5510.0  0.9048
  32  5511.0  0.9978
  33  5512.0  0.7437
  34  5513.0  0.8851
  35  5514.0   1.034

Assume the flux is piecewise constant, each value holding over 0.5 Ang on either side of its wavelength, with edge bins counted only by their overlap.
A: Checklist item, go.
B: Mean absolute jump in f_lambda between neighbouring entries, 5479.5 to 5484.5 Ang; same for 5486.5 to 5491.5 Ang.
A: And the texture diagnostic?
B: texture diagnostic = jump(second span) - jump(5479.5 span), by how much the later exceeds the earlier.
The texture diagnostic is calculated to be -0.14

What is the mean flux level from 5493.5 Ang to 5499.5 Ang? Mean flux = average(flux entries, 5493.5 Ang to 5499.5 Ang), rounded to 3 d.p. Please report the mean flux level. 0.934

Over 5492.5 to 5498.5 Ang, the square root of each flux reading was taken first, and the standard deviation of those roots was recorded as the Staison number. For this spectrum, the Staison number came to 0.07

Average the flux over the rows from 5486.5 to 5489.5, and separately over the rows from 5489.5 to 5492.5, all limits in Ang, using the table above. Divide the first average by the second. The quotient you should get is 0.97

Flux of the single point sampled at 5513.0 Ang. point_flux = 0.8851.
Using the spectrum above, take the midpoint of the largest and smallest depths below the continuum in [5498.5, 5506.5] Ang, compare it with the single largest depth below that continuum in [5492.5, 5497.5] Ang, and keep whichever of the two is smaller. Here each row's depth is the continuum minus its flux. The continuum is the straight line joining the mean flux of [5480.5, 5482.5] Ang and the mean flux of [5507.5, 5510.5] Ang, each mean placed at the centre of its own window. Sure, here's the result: 0.12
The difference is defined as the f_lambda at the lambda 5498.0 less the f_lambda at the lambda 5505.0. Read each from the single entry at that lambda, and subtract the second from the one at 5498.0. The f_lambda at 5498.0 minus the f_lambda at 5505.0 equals 0.47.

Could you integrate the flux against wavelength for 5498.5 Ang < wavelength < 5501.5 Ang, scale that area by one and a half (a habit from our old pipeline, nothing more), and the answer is 3.8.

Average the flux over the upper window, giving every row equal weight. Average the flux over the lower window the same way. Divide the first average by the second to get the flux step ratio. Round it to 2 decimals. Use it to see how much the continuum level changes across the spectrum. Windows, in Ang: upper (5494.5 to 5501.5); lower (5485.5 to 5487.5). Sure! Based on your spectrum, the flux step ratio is 0.99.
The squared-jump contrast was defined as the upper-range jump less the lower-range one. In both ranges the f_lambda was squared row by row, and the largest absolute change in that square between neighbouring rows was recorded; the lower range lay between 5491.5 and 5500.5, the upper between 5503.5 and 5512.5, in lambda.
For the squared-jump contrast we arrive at -0.18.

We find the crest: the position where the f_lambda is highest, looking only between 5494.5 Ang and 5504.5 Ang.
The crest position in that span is 5498.0 Ang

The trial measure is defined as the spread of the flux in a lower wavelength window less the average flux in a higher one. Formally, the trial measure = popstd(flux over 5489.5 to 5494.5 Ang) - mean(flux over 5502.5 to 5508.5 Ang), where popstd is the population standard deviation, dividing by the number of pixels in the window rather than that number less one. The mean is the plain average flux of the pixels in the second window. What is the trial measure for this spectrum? -0.73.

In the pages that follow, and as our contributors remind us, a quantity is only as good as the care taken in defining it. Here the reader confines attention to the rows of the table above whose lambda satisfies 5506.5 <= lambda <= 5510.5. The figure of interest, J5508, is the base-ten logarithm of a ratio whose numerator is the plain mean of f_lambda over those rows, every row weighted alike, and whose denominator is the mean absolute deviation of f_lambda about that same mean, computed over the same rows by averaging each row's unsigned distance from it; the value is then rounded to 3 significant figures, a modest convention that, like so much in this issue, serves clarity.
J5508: 1.17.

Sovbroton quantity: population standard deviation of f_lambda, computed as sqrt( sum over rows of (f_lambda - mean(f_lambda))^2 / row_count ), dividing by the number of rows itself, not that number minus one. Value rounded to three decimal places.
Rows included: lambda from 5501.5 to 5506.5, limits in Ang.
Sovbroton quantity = 0.122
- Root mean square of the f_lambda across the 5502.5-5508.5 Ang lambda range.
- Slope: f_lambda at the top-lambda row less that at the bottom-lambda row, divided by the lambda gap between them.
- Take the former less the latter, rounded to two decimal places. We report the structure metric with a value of 0.82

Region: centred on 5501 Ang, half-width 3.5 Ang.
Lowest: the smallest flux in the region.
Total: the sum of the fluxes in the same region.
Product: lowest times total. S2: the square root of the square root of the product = 1.458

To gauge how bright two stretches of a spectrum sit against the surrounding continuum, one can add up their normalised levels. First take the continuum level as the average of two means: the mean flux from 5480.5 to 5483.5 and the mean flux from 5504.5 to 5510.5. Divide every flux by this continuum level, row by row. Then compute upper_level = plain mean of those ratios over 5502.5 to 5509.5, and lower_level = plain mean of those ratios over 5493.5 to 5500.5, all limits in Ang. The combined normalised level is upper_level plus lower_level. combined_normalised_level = 2.028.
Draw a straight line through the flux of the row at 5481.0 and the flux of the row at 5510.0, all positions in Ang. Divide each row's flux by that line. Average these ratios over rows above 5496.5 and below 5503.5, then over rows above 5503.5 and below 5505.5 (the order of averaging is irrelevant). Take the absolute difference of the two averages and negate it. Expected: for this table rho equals -0.14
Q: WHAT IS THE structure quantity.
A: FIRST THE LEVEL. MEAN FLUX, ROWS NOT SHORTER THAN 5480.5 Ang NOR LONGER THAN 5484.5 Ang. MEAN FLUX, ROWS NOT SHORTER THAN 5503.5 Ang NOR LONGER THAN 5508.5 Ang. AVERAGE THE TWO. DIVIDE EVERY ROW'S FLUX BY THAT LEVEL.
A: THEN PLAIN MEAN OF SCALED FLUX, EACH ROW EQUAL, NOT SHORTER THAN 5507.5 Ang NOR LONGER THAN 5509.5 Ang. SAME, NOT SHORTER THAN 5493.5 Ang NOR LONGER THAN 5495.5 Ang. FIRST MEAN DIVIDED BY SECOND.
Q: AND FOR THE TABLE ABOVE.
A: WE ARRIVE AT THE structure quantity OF 1.14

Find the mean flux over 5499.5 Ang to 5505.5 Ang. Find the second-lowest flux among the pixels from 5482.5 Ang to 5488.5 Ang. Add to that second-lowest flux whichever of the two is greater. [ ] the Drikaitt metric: 1.75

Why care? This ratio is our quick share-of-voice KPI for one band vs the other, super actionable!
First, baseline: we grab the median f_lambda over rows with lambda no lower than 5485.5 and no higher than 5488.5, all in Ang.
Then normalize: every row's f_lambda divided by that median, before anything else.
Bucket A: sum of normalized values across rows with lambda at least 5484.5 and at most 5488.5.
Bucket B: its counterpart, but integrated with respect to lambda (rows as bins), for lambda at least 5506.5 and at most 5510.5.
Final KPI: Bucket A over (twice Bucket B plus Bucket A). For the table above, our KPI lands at 0.311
